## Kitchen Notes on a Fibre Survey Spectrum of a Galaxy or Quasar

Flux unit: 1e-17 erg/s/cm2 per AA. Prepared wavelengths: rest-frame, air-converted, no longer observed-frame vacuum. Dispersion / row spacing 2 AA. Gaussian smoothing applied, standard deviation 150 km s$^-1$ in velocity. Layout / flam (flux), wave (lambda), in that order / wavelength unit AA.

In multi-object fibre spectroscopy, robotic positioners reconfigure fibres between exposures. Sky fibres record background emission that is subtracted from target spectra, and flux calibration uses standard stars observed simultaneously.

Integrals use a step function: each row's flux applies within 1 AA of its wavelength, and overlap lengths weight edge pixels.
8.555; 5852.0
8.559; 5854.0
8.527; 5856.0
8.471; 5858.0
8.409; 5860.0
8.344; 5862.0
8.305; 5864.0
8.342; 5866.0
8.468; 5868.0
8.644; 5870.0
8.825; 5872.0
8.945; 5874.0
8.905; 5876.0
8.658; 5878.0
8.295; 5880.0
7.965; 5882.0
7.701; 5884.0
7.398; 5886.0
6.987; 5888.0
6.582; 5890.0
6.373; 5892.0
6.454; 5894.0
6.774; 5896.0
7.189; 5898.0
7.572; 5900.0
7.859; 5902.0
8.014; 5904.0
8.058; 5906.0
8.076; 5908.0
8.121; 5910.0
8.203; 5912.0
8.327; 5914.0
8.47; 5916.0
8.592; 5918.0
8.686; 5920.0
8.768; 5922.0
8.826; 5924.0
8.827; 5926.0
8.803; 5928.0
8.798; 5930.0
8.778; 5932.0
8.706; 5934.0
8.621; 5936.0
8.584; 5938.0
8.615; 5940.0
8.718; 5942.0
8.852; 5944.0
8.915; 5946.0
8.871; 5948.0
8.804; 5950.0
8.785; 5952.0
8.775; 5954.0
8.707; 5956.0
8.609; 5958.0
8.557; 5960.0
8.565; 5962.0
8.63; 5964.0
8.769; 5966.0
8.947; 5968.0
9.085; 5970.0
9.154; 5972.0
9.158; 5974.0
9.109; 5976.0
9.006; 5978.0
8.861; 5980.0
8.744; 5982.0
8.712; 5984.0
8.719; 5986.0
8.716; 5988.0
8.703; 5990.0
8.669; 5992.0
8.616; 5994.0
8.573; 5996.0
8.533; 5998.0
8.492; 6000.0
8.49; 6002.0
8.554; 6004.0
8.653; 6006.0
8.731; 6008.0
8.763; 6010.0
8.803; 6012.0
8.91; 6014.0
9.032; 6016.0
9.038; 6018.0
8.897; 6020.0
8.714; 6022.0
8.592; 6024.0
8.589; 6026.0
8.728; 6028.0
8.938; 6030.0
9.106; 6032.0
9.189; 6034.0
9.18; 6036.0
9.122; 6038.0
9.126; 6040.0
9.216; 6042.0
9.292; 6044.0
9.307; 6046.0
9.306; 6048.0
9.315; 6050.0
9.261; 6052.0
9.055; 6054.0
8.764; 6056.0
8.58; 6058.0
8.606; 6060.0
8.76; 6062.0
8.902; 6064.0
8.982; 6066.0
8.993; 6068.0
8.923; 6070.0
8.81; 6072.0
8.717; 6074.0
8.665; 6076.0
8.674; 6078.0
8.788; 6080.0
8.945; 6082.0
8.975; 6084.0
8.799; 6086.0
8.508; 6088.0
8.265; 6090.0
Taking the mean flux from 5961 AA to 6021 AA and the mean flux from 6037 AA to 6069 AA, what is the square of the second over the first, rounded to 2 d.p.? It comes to 1.06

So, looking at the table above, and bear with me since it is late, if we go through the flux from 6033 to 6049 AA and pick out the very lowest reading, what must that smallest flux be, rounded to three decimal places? 9.122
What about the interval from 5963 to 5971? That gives 8.630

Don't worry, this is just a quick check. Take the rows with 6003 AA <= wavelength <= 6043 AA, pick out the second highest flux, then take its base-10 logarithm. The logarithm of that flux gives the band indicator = 0.963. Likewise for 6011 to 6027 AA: 0.956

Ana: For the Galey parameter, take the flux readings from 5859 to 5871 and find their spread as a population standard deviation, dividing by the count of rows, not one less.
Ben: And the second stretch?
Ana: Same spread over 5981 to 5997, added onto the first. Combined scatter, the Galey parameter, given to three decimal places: 0.169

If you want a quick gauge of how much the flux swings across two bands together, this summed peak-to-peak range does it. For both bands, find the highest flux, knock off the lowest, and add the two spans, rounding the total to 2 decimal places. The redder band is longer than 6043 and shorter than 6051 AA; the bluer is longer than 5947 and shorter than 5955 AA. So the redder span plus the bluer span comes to 0.12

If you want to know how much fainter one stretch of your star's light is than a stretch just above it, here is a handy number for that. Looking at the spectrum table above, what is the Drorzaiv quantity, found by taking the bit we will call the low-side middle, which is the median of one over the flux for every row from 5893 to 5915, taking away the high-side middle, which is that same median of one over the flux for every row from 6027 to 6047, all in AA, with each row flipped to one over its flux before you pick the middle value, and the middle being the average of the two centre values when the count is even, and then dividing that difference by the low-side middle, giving 0.12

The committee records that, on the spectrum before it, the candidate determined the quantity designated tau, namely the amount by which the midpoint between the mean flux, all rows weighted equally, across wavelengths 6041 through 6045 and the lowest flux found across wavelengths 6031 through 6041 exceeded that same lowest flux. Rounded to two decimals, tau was 0.07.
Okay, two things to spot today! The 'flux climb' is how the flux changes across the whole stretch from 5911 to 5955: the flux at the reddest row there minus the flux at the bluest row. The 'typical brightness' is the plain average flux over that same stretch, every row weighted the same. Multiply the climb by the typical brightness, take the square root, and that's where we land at 2.23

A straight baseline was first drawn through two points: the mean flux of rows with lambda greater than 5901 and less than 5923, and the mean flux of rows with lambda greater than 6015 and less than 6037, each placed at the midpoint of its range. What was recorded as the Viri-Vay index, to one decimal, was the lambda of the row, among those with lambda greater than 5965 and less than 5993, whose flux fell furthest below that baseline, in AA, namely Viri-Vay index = 5992.0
